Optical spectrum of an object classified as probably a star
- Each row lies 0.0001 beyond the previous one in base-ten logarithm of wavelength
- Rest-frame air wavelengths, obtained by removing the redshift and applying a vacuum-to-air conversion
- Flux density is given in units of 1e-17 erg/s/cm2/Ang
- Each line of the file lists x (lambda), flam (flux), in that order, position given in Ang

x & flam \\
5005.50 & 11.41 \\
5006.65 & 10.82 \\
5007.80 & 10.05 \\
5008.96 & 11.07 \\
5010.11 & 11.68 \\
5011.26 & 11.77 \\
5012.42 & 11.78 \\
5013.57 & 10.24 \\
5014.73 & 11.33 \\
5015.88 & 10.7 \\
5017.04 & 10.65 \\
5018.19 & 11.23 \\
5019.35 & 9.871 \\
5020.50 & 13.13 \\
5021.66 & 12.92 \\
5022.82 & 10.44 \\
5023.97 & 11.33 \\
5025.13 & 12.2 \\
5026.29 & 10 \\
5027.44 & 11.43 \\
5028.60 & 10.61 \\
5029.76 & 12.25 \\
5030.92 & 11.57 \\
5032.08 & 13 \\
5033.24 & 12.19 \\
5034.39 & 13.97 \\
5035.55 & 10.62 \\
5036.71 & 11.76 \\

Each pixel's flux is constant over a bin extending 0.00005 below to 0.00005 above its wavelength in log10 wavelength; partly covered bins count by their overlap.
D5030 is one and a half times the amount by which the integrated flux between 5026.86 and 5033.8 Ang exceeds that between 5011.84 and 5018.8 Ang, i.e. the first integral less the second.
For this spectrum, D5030 9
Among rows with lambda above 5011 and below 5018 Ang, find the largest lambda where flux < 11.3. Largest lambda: 5017.04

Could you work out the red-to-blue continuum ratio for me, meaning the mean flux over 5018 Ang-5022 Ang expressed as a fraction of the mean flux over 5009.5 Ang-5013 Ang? 1.00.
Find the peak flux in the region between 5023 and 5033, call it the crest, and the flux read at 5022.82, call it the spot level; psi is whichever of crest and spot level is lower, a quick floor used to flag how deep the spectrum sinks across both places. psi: 10.4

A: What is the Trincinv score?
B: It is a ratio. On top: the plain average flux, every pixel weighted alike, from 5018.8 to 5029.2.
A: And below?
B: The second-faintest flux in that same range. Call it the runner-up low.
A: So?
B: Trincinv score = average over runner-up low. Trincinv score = 1.13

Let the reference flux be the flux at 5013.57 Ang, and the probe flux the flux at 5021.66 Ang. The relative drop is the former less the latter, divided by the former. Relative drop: -0.262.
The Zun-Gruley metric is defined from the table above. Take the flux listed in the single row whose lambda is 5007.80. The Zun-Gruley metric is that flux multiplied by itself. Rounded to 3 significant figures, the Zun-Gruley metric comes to 101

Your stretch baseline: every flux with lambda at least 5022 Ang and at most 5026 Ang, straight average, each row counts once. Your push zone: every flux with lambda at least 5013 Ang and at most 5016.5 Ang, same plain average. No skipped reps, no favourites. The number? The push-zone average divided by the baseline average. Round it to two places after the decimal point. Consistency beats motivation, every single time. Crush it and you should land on 0.95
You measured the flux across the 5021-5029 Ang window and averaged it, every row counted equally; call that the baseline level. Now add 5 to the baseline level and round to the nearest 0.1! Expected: 16.3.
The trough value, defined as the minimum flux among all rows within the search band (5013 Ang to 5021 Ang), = 9.871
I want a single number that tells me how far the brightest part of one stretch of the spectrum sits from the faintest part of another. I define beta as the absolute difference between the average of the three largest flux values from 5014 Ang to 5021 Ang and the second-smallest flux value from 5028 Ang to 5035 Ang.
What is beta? 0.3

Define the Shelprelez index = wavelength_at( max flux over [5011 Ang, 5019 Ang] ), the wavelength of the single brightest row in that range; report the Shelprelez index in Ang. 5012.42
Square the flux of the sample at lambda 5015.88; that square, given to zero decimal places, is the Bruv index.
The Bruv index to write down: 114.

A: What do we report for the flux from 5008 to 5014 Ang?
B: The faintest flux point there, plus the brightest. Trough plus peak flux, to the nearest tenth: 22.0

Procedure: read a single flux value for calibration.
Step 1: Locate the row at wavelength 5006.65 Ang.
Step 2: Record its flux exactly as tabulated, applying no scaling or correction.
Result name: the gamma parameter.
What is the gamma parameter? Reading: 10.82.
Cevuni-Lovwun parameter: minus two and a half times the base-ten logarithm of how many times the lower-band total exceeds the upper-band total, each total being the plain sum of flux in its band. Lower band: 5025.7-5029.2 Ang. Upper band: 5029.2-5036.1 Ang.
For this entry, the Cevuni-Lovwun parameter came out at 0.90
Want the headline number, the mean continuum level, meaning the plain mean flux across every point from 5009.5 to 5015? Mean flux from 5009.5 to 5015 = 11.4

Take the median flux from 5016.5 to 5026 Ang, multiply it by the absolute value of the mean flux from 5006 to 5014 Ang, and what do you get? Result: 125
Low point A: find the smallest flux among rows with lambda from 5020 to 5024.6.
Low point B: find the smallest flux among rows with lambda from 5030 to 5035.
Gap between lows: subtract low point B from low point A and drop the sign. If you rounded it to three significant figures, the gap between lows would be 1.13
